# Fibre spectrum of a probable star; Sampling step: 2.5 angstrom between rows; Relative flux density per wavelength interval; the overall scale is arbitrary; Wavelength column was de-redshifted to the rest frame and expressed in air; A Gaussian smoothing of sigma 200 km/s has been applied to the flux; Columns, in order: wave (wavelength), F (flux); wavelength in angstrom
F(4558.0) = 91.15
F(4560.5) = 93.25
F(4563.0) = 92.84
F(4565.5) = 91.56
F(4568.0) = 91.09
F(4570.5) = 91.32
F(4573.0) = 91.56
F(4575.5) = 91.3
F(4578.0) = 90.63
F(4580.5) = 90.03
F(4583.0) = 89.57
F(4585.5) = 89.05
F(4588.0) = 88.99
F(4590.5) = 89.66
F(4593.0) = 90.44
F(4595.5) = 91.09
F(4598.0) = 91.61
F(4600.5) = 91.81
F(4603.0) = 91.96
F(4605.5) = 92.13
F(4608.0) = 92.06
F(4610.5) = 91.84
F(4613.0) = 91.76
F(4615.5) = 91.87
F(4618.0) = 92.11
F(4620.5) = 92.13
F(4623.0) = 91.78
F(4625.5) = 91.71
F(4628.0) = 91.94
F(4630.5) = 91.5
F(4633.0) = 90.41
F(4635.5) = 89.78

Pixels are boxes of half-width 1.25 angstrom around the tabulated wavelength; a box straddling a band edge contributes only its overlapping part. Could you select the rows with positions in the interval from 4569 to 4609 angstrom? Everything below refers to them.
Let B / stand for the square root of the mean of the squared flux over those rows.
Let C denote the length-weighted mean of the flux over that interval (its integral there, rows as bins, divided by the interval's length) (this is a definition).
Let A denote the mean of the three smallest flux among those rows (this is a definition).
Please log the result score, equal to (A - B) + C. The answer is 89.2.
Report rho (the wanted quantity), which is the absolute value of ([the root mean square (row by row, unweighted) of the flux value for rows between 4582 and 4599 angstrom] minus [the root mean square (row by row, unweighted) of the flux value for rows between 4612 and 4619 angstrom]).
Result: 1.8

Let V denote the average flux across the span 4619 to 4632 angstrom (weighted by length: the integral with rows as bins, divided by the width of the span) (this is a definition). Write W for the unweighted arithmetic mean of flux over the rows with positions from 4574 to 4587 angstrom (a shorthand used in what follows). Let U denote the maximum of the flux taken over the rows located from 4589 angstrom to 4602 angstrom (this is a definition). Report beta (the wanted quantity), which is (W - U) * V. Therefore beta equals -155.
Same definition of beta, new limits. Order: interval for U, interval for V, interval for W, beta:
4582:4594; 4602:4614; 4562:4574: 113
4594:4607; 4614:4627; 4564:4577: -70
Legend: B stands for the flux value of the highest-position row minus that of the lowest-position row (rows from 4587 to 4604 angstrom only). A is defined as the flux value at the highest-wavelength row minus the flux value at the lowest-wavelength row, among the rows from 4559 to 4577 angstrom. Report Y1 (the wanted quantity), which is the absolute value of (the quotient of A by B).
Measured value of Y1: 0.7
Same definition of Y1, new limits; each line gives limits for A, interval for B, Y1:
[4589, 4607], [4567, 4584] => 1.6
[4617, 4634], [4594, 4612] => 2.3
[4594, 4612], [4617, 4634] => 0.4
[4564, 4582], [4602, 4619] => 10.2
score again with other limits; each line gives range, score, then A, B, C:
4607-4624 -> 91.8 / 91.8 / 91.9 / 91.9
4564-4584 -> 90.1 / 90.1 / 90.9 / 90.9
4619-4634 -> 91.2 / 91.2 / 91.6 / 91.6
